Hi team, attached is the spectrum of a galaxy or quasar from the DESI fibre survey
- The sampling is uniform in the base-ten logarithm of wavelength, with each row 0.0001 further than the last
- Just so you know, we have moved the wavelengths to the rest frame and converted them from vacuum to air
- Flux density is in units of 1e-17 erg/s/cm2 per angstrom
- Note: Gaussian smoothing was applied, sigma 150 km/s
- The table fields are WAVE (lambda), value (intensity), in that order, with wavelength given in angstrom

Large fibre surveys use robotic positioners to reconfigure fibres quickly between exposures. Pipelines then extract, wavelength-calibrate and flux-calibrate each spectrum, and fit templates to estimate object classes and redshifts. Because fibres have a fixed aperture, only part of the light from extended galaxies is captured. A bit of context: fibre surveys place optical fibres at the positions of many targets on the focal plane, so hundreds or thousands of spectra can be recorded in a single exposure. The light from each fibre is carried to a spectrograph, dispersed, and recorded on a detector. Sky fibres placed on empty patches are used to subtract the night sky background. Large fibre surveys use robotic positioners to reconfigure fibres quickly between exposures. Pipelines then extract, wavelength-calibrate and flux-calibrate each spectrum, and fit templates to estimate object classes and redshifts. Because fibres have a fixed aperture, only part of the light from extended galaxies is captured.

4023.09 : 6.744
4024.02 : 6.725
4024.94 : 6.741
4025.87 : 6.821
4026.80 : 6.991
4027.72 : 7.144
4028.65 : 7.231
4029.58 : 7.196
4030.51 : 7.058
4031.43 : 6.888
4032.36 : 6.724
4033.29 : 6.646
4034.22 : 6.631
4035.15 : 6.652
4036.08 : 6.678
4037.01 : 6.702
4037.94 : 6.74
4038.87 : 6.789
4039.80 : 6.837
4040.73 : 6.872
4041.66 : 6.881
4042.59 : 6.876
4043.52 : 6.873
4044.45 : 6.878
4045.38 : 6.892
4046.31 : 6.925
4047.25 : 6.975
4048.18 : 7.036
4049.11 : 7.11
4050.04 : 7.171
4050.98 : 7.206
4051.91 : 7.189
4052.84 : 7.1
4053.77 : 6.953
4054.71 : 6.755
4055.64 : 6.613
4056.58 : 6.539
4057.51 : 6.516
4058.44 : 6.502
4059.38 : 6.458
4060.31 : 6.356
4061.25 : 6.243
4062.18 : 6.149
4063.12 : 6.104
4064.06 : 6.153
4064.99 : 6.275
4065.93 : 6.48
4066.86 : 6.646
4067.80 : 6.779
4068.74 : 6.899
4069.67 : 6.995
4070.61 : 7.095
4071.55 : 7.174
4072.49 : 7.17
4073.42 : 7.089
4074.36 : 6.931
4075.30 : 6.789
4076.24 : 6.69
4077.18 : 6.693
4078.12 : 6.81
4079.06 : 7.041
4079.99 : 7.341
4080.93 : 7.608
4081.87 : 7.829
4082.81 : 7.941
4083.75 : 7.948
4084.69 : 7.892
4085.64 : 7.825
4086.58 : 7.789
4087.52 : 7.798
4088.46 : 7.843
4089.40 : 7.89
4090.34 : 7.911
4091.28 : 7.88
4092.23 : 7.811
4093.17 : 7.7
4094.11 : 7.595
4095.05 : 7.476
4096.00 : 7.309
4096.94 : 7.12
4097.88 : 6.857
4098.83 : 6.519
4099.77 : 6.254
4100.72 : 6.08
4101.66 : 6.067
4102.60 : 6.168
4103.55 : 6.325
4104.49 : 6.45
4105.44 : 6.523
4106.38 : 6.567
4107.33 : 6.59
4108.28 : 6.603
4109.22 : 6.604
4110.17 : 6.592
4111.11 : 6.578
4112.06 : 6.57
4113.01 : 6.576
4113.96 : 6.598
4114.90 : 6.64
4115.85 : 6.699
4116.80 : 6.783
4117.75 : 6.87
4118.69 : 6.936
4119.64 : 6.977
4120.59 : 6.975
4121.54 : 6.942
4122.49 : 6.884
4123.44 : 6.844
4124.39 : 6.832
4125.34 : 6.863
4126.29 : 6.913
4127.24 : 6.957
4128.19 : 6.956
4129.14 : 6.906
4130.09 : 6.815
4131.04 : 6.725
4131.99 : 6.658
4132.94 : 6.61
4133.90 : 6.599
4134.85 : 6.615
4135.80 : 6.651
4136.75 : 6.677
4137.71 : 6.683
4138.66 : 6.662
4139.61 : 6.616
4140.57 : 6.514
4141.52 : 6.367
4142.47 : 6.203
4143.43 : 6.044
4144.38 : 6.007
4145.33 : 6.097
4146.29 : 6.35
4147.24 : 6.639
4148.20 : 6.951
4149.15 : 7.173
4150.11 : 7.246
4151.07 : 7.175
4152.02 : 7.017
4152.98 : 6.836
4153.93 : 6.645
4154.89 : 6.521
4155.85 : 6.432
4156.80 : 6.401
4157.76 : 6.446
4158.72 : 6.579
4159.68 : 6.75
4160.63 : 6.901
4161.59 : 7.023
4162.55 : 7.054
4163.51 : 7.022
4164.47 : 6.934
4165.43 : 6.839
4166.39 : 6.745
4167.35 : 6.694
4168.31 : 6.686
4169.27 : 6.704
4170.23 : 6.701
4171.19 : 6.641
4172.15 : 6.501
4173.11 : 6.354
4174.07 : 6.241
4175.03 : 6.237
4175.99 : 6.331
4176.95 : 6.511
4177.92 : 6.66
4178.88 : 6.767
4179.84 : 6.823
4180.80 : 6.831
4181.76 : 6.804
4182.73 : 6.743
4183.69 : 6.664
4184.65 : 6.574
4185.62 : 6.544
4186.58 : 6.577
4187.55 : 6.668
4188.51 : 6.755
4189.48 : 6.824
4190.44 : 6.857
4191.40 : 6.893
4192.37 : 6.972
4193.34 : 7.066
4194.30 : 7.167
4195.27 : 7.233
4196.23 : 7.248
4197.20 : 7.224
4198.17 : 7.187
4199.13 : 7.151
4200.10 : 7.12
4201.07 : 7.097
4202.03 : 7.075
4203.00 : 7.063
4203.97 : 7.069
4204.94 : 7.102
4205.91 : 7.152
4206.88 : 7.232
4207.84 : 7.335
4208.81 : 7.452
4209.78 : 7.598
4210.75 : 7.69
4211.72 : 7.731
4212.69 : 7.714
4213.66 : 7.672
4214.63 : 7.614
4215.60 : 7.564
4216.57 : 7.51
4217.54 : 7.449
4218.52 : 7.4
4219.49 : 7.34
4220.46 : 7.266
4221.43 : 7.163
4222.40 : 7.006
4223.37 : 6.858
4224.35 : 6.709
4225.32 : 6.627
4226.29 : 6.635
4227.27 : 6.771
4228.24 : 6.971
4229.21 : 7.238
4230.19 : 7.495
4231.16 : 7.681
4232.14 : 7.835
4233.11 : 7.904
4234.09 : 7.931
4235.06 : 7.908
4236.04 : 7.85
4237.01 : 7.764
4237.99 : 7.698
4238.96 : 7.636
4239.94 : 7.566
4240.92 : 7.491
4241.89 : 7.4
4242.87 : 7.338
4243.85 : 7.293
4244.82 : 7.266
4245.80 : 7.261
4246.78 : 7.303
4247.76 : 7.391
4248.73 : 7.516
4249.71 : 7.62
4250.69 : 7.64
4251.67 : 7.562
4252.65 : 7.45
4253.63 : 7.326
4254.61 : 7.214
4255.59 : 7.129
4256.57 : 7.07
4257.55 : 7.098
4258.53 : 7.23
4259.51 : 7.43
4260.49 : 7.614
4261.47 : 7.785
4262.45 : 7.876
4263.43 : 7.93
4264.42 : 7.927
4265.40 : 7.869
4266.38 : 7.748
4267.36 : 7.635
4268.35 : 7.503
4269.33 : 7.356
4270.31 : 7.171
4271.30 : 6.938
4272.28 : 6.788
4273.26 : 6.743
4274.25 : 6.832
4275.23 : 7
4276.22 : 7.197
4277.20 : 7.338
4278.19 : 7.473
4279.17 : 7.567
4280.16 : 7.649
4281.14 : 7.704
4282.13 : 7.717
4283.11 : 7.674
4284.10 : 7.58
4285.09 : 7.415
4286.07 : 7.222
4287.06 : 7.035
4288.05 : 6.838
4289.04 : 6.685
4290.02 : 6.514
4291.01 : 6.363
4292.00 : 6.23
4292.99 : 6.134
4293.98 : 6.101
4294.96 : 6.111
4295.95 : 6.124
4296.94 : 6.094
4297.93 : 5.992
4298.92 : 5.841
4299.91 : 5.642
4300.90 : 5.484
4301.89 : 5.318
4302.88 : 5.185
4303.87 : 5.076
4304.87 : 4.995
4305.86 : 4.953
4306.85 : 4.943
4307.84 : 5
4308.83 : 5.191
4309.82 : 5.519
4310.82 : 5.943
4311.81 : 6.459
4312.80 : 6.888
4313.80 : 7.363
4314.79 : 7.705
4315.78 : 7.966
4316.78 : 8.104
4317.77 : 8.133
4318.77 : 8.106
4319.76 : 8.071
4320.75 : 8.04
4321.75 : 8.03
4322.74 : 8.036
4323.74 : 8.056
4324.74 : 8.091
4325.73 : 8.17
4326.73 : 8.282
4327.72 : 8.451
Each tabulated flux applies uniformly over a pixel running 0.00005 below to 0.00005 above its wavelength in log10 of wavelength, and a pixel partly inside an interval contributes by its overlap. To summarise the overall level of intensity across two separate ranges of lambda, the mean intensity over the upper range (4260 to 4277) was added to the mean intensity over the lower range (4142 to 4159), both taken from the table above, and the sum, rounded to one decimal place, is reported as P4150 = 14.0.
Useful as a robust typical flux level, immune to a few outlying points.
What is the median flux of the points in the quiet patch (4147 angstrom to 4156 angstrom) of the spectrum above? 6.9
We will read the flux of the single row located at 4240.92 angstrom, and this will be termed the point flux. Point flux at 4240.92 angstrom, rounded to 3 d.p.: 7.491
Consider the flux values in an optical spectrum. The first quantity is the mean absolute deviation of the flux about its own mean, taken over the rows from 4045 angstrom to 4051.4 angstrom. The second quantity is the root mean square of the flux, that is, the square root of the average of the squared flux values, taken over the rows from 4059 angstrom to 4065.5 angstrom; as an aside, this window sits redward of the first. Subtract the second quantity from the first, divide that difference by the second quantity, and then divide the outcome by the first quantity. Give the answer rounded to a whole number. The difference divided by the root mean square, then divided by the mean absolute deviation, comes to -10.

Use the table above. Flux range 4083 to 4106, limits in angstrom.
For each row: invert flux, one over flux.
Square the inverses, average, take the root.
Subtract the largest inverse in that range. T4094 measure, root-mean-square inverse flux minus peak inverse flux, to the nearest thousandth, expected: -0.024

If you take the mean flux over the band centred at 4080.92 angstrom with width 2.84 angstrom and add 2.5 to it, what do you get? 10.1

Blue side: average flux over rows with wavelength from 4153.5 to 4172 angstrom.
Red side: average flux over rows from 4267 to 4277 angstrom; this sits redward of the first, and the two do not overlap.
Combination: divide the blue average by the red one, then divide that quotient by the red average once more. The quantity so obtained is 0.133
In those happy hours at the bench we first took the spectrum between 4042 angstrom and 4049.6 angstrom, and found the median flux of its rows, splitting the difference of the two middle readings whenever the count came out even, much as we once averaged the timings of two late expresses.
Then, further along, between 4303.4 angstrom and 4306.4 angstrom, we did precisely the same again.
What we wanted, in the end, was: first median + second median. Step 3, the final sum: 11.9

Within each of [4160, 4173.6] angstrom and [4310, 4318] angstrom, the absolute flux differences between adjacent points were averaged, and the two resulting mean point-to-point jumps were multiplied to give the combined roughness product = 0.021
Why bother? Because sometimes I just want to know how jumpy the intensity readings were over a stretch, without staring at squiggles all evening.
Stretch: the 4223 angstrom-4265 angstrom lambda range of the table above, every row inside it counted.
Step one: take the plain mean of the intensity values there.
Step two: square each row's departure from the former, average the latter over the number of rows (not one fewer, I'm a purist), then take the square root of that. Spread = 0.36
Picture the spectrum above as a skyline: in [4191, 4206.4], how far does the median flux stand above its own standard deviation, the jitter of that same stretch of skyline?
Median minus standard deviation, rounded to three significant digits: 7.02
